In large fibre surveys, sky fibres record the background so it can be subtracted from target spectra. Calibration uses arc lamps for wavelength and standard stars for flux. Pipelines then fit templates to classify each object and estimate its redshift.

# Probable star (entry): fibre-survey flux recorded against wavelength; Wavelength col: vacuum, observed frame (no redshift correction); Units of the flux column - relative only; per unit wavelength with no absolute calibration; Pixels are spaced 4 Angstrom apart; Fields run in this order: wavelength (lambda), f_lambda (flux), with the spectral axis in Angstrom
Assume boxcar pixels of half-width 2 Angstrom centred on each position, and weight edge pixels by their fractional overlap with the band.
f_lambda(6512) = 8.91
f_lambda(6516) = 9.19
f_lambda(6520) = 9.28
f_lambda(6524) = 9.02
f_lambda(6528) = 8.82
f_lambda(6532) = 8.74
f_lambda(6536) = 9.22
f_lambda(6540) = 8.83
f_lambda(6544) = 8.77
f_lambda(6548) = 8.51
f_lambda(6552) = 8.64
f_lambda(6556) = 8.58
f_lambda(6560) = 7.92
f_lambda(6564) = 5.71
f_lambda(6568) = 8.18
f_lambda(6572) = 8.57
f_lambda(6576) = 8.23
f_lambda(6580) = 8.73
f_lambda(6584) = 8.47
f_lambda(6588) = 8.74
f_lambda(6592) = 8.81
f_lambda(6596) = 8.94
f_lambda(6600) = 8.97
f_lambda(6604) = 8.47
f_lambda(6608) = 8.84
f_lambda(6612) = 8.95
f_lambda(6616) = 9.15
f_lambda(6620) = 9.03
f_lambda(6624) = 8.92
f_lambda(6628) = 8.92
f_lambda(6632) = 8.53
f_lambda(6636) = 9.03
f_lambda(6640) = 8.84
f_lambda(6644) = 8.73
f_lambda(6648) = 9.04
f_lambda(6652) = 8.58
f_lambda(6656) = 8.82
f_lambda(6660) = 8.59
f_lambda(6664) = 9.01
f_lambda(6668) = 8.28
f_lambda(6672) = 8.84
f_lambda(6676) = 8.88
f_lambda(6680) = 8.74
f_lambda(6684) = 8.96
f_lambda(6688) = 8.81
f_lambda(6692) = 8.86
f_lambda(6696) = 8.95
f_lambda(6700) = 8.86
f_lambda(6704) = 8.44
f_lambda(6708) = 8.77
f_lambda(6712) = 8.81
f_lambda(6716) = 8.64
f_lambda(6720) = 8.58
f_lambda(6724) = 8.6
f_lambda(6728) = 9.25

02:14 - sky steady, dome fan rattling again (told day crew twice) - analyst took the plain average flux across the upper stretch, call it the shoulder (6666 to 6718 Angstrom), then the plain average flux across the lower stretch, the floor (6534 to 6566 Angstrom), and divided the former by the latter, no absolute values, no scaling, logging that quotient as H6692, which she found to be 1.06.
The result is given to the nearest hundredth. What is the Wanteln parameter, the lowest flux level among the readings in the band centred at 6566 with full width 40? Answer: 5.71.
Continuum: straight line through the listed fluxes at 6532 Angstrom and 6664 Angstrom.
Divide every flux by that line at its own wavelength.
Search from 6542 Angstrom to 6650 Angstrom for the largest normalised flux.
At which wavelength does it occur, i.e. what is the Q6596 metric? 6616 Angstrom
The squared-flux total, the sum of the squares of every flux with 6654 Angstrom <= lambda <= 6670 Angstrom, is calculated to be 301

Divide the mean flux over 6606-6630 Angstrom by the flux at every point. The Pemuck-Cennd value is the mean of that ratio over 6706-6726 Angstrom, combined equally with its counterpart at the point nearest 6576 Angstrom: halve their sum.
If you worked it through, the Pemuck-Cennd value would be 1.06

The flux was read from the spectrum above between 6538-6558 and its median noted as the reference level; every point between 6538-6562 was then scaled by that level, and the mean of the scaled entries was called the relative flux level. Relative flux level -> 0.99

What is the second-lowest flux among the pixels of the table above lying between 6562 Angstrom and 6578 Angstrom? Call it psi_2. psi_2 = 8.18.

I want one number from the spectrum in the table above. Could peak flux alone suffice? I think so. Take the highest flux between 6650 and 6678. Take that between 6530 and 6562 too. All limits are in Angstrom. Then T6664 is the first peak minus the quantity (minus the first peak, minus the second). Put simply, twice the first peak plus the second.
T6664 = 27.2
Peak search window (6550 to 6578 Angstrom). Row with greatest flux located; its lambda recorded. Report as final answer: 6552 Angstrom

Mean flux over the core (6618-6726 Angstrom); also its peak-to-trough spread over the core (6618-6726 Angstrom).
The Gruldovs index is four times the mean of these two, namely 19.1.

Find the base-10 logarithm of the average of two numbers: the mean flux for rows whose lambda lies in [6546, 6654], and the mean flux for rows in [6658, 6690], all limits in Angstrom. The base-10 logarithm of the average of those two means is 0.938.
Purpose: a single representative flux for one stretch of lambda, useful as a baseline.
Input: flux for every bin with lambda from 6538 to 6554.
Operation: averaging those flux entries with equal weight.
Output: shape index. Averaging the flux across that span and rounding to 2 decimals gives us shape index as 8.69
